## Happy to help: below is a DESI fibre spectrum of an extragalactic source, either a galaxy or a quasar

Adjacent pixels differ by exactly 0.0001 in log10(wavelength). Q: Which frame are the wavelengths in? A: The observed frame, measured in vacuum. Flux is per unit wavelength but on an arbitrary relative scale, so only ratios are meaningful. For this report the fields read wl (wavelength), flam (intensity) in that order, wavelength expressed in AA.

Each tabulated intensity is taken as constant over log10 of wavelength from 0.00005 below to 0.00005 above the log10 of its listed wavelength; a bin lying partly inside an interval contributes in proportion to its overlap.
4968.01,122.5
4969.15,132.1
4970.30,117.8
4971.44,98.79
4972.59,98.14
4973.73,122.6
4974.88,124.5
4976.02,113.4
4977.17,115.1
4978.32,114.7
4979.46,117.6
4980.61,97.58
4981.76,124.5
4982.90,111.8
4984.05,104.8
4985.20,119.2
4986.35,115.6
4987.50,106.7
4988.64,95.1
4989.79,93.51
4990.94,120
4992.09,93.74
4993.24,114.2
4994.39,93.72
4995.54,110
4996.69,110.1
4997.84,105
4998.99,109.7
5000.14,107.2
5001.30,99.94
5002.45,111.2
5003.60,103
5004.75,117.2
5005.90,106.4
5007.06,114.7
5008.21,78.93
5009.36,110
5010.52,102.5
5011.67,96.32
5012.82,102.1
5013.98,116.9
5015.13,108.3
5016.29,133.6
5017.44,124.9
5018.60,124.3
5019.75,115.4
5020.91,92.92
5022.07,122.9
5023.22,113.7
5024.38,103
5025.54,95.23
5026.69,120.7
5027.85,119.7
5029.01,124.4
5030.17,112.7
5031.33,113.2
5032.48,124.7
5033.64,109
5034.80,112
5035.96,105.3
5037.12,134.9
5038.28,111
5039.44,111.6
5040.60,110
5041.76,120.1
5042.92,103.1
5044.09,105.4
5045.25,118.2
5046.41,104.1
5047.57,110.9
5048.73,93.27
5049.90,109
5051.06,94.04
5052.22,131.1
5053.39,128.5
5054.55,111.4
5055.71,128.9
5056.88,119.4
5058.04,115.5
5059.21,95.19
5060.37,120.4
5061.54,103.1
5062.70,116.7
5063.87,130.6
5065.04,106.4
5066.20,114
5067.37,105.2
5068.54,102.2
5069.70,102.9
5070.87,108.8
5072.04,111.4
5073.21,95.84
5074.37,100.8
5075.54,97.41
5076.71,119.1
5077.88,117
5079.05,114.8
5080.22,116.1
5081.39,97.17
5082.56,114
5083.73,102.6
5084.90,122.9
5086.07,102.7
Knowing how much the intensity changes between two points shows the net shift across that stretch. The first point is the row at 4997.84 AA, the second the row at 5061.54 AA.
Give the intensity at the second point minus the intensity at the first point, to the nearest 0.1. -1.9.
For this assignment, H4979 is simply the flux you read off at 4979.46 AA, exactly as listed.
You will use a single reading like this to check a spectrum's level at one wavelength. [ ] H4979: 117.6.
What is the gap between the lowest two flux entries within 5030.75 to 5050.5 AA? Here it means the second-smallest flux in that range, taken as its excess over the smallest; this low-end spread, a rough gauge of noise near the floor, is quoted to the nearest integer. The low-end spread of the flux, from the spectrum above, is 10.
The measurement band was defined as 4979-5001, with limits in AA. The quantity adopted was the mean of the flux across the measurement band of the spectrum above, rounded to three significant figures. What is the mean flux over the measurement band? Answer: 108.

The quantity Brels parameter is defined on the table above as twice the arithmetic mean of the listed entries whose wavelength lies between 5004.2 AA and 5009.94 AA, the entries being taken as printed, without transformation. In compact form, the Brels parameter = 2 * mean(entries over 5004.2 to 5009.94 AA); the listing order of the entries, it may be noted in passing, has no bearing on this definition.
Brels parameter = 211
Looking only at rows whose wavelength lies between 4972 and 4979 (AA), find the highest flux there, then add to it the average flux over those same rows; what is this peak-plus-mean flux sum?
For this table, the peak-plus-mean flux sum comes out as 239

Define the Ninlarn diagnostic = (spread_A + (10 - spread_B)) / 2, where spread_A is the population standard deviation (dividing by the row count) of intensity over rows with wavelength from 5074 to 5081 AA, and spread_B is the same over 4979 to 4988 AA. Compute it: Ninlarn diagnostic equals 5.1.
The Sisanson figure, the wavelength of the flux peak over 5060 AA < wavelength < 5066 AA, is 5063.87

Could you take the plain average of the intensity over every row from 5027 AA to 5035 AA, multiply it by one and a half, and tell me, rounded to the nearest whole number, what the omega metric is 175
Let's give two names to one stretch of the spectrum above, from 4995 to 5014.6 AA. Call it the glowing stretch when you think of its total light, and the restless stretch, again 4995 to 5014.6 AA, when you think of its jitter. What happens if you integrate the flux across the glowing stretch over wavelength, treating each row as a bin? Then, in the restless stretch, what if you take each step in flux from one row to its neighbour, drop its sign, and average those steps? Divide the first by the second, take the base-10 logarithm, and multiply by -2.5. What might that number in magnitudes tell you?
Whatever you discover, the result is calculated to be -5.7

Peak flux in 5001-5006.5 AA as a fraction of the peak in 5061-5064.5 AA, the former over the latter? 0.90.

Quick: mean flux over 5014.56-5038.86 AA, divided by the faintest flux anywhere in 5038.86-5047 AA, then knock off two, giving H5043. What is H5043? -0.881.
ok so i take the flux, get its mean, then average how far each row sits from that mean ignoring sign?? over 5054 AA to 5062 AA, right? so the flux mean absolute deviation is 8.7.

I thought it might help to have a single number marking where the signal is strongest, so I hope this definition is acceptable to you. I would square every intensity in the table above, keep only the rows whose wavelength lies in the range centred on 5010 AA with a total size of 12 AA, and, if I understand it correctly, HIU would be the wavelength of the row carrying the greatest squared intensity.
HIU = 5004.75 AA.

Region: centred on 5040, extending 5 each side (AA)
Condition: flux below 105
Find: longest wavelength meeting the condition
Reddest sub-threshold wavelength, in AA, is 5042.92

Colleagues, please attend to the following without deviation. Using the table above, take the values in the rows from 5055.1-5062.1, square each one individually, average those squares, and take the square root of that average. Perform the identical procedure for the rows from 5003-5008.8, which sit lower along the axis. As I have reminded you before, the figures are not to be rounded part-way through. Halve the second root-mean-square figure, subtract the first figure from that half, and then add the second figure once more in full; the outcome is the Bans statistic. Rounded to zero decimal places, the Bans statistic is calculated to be 43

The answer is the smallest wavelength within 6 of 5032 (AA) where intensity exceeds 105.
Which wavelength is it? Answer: 5026.69 AA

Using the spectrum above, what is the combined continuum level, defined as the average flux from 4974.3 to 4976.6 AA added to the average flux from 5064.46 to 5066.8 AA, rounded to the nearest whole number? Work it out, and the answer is 229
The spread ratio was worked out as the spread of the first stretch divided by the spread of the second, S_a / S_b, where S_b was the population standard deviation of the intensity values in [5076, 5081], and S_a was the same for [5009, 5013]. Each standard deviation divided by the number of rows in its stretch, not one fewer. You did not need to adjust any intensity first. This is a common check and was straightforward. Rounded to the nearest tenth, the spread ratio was 3.1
